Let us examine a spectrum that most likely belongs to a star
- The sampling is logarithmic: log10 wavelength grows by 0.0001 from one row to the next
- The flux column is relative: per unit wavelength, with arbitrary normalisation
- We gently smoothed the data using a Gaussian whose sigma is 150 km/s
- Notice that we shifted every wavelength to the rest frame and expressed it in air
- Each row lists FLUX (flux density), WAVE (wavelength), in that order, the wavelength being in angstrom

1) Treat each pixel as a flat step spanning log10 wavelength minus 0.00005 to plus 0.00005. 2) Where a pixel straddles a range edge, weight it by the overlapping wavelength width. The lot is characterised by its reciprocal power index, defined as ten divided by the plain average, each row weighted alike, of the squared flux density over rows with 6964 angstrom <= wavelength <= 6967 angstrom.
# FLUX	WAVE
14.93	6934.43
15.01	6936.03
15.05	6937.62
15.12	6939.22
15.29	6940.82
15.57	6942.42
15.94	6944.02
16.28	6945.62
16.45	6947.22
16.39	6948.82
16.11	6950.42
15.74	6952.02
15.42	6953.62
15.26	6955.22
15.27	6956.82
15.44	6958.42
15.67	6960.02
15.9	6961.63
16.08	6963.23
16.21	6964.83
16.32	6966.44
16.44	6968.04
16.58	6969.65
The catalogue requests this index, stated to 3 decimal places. 0.038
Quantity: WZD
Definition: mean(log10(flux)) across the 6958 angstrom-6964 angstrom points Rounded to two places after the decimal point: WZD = 1.20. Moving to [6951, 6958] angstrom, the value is 1.19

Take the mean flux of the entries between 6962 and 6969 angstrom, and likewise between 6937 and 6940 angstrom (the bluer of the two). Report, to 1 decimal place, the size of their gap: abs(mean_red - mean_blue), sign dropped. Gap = 1.2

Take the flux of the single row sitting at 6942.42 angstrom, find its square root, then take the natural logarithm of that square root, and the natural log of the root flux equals 1.37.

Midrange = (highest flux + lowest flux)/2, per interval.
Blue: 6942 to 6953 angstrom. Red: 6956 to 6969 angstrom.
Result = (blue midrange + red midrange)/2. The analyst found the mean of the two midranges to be 15.9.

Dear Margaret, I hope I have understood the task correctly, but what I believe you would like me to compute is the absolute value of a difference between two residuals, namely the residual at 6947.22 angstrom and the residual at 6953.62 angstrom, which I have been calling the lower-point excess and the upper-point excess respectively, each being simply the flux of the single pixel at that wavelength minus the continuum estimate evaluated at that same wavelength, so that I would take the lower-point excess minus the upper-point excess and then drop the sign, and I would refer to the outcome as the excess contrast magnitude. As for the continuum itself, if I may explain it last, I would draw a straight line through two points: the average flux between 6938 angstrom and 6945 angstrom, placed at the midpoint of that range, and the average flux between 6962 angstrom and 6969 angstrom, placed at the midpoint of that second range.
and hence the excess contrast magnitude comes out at 1.2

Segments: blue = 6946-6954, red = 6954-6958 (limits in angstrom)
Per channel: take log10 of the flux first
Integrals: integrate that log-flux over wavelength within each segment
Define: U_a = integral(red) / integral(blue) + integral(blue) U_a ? 10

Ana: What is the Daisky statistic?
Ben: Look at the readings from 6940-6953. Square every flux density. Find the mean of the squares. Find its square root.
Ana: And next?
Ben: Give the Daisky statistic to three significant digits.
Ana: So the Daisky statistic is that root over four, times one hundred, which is 399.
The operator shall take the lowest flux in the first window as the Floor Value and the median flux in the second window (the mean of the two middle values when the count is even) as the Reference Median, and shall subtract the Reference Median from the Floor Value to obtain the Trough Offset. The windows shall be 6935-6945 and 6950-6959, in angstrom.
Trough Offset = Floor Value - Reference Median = -0.42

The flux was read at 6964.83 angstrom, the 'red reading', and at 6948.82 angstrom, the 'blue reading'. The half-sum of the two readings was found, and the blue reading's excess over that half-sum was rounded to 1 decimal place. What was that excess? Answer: 0.1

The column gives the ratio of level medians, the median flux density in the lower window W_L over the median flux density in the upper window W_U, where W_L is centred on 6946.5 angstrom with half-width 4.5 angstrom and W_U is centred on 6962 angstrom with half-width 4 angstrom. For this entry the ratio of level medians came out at 1.02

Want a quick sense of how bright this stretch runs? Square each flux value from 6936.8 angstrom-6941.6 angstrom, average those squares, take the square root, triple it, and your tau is 45.5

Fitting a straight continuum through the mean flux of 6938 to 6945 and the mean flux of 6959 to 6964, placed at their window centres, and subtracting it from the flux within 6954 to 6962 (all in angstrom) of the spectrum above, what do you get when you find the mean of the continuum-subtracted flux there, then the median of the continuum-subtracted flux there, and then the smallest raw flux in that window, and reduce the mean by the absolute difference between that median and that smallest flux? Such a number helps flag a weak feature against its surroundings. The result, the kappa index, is -15.9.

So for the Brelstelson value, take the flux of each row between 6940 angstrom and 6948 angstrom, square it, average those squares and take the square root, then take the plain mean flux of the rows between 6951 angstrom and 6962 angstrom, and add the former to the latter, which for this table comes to 31.4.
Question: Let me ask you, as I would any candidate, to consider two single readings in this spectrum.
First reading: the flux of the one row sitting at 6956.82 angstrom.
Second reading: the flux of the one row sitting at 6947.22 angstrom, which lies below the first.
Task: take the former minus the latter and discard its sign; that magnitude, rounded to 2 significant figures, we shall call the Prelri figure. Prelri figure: 1.2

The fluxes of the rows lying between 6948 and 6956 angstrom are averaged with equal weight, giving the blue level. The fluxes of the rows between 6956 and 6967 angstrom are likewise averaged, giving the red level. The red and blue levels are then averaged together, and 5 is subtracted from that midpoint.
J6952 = 10.8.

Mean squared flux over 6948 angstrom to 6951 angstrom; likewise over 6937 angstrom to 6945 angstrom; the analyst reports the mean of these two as 251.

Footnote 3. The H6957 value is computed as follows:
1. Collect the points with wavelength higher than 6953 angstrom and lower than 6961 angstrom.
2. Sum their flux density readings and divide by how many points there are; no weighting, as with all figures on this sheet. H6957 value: 15.4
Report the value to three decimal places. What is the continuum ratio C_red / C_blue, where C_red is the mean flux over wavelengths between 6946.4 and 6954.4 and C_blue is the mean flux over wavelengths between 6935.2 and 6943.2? 1.054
